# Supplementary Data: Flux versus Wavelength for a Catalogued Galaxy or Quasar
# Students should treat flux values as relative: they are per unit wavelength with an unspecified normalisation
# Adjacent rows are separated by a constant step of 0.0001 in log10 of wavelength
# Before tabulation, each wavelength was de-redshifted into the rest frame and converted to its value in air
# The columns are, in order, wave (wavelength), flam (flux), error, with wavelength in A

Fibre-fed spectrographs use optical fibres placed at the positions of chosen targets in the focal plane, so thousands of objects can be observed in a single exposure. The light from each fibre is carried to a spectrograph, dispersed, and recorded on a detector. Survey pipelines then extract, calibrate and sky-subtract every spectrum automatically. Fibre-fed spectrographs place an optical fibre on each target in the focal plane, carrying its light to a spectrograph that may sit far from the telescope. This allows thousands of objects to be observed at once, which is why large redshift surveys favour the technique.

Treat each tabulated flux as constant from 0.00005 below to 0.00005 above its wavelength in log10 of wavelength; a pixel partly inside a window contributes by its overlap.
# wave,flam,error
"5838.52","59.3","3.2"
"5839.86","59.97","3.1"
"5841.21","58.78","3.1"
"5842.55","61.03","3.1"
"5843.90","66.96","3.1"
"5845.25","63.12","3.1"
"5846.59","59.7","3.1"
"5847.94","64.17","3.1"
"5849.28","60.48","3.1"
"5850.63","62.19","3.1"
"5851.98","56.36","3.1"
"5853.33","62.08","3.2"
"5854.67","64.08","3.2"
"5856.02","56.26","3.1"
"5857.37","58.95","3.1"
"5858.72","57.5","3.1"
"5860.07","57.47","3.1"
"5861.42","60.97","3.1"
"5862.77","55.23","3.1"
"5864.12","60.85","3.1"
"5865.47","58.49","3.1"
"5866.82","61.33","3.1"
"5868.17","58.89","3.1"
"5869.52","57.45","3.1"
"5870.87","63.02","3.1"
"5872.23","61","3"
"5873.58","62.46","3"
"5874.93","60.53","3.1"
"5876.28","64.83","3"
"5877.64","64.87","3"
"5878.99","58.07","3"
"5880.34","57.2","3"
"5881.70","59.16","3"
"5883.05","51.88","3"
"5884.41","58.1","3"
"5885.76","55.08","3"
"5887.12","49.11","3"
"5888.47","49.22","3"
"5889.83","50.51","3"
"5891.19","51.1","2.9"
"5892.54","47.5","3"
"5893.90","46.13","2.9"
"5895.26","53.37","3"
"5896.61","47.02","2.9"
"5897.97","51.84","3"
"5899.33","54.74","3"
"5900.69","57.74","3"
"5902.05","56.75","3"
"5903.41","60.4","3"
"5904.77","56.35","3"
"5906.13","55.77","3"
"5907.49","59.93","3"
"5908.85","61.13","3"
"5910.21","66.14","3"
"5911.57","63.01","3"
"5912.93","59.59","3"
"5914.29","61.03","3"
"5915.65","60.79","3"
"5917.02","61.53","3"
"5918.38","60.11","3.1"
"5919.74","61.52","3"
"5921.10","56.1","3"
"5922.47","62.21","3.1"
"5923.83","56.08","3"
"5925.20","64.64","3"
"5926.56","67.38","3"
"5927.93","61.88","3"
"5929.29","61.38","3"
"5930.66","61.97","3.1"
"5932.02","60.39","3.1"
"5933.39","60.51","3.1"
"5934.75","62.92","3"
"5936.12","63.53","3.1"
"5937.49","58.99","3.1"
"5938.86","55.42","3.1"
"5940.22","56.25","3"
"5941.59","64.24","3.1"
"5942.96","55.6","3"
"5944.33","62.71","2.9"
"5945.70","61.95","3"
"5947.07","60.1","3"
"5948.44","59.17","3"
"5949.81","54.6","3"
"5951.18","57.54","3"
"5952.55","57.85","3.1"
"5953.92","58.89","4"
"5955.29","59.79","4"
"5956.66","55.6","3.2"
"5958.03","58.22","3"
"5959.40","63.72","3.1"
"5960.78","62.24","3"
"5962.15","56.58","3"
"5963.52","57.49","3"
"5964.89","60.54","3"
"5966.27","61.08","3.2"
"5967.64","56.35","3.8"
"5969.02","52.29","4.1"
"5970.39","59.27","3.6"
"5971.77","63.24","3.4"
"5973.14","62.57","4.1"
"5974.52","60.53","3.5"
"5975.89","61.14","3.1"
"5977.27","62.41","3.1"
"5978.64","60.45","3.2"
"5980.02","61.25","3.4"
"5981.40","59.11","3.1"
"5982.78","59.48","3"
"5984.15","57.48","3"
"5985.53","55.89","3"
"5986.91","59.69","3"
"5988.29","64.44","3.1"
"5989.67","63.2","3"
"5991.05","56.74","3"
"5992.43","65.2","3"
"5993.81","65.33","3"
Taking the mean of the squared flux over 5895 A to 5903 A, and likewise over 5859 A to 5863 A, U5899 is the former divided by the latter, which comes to 0.86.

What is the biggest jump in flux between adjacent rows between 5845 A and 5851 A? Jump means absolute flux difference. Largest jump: 4.5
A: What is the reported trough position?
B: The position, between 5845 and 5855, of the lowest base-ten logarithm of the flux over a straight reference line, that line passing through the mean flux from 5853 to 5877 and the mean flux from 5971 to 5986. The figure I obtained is 5851.98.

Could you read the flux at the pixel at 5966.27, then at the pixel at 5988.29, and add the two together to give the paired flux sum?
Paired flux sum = 126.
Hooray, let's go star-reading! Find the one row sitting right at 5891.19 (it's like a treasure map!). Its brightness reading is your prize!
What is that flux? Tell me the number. 51.1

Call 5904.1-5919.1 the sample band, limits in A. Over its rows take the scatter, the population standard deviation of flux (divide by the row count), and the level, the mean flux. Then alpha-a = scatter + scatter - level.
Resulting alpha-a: -55.1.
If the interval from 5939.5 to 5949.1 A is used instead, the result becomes -54.0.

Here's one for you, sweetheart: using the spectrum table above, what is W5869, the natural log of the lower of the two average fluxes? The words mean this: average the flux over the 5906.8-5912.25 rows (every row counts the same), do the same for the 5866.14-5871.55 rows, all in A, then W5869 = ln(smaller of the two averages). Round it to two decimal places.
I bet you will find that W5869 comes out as 4.10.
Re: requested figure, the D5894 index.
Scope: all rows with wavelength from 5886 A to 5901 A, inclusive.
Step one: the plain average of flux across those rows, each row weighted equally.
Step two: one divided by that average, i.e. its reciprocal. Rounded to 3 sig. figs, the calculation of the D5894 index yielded 0.0197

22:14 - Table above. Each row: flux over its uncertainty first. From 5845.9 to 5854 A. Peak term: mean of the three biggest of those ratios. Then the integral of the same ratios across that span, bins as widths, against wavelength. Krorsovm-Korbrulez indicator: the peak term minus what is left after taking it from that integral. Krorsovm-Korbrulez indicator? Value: -118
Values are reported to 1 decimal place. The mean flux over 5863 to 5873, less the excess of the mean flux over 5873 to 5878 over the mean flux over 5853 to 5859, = 56.7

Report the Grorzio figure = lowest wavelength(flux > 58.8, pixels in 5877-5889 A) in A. 5877.64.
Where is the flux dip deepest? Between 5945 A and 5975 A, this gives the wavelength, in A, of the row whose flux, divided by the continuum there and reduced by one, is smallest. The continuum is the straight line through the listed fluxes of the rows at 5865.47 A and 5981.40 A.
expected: 5969.02 A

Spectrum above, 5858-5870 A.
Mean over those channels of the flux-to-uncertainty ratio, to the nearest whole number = 19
